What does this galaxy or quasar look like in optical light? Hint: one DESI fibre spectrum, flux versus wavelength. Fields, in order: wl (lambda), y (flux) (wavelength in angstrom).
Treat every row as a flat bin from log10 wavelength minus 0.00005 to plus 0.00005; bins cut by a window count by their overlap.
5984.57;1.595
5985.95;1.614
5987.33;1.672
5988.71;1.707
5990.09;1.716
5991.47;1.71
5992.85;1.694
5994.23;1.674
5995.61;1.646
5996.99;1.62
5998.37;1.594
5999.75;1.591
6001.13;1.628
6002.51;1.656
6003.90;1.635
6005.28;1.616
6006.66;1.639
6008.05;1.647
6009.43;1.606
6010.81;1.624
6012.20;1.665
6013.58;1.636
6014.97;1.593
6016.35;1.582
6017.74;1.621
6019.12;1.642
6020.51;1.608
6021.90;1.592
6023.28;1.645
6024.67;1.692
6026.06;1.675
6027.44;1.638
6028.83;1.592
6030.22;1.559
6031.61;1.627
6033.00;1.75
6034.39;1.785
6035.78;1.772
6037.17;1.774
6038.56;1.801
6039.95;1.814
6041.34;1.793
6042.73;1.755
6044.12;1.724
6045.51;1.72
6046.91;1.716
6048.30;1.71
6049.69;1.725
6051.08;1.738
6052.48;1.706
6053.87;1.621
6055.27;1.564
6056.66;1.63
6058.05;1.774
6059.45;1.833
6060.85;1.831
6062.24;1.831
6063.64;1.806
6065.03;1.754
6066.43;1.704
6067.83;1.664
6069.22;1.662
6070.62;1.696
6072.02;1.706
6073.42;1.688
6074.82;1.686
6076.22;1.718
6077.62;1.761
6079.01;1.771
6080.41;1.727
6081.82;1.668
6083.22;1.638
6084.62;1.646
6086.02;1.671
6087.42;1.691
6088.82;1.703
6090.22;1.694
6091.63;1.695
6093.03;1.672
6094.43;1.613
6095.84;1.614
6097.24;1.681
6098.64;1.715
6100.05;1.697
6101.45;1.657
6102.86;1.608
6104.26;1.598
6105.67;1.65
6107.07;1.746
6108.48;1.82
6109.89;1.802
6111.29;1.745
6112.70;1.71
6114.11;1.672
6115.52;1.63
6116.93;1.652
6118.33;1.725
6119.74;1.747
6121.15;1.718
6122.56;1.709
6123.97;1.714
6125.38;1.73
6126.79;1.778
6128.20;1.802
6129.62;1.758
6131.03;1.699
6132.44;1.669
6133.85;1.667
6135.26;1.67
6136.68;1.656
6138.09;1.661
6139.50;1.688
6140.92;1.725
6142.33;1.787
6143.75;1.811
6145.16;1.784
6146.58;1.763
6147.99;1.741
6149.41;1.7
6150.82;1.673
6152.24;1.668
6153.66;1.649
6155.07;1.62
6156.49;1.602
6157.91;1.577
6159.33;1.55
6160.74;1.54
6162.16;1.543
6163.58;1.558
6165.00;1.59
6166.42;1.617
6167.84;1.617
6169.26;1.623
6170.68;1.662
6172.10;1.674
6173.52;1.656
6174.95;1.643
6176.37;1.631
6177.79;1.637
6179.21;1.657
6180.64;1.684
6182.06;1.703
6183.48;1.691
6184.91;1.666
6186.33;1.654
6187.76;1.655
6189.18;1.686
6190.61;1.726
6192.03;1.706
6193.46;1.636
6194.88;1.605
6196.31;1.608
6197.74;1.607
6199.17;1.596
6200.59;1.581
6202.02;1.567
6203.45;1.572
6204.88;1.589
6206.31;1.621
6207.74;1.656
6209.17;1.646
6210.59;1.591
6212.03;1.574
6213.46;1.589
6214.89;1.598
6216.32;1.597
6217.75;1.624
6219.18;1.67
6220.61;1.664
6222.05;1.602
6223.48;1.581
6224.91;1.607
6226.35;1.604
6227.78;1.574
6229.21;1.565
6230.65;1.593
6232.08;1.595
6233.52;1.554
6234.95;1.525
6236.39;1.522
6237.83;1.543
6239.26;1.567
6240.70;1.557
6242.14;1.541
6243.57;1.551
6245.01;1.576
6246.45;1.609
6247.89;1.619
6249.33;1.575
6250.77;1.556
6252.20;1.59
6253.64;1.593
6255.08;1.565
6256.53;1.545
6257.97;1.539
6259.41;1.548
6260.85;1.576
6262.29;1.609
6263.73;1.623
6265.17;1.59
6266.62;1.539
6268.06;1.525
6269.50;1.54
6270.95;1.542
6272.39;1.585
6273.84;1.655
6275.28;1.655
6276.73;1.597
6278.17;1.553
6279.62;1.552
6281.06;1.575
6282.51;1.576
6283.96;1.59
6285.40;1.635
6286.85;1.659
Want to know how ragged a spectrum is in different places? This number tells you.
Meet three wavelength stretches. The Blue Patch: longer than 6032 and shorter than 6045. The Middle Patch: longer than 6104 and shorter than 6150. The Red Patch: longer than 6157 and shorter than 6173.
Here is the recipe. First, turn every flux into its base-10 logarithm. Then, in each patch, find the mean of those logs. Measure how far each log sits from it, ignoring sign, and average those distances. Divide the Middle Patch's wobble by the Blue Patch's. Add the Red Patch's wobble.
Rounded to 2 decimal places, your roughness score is 2.24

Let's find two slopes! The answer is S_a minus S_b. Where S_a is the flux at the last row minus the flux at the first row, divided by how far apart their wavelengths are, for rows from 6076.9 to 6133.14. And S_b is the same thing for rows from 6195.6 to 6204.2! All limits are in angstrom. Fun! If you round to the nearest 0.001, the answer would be 0.003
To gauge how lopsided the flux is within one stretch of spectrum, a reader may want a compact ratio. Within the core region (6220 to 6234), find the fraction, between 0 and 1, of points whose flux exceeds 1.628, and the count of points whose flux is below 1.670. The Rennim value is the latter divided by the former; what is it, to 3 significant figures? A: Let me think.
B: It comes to 100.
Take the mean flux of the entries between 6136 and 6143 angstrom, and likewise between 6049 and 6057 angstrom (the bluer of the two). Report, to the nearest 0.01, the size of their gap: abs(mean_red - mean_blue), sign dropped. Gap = 0.04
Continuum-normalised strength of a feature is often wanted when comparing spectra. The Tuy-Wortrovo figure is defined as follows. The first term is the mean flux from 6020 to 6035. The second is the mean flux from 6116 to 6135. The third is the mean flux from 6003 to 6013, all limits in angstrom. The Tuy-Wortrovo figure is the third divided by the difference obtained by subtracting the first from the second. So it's 24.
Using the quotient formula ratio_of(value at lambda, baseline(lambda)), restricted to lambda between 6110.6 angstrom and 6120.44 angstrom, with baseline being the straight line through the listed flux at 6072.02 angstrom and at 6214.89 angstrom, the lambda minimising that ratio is 6115.52 angstrom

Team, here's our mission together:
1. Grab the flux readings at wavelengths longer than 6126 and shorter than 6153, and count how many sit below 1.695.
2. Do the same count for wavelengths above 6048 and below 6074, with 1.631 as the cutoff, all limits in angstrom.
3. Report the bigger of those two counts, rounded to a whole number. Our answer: 8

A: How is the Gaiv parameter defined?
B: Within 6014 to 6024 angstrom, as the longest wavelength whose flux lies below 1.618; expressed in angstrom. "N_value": 6021.90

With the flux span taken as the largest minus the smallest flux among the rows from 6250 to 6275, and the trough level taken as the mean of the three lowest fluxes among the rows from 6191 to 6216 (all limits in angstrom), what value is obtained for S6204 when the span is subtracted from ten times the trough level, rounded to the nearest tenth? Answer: 15.6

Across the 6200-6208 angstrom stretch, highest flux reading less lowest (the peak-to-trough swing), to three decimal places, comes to 0.089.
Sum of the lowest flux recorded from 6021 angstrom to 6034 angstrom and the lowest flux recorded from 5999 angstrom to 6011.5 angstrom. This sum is 3.150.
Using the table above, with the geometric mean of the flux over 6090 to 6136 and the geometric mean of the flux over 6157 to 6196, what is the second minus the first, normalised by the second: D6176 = -0.04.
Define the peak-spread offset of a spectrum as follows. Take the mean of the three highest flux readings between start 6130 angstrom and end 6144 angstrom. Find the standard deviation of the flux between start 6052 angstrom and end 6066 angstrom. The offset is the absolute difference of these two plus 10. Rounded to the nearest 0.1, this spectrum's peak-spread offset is 11.7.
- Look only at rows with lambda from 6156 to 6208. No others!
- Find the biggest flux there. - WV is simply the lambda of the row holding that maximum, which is 6190.61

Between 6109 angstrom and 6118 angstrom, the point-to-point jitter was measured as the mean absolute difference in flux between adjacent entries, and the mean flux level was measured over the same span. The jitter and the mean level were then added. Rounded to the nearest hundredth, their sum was 1.74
